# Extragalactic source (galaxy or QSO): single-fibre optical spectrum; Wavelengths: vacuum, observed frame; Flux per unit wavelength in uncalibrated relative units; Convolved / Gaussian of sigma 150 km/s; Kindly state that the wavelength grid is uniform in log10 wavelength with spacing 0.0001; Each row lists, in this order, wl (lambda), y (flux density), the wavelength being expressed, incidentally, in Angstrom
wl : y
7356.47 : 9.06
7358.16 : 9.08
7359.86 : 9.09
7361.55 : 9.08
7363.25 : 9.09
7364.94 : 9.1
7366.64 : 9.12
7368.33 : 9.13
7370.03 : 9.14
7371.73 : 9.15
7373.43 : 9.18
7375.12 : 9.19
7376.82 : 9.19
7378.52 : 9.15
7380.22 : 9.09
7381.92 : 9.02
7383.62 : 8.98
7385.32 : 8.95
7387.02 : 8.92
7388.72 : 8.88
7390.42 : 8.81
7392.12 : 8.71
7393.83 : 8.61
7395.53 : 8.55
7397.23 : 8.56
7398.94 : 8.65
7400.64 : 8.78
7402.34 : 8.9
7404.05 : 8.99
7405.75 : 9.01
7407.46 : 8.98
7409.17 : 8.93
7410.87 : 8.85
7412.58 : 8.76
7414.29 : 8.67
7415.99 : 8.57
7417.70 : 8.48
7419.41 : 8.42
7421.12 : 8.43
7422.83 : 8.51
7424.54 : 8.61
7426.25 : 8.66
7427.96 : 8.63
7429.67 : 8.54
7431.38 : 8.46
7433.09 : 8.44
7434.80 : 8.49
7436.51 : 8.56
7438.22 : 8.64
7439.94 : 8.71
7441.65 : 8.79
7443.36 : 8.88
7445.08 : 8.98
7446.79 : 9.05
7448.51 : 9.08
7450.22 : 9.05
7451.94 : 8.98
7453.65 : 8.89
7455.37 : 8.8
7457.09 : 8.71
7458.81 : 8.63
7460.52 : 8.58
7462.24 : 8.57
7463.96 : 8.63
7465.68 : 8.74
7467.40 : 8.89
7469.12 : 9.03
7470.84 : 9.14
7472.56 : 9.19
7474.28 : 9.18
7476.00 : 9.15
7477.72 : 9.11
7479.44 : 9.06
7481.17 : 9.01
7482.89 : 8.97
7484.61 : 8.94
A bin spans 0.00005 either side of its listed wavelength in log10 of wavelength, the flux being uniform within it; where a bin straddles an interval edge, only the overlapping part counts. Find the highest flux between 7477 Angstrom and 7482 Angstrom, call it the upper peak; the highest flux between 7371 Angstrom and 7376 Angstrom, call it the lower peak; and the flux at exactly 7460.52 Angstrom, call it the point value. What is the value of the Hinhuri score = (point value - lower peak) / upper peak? -0.07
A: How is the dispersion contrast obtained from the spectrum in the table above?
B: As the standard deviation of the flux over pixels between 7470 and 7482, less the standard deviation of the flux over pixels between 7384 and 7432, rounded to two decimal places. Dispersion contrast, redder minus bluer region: -0.12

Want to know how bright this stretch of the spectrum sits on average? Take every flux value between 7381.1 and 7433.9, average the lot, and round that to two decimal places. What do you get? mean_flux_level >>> 8.72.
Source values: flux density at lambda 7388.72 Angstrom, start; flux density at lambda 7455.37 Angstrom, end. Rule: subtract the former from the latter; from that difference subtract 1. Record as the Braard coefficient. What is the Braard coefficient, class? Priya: -1.08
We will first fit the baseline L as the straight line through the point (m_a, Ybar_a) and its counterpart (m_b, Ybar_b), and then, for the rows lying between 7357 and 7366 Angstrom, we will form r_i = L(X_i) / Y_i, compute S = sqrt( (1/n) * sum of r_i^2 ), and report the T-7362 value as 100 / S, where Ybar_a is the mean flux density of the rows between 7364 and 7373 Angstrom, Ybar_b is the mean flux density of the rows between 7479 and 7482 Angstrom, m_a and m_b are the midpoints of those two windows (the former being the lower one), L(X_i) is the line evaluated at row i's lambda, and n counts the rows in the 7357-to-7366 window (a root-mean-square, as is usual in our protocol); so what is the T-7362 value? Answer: 99.5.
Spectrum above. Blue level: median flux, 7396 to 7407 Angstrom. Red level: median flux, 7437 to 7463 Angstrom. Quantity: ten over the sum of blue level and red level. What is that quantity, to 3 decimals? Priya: 0.567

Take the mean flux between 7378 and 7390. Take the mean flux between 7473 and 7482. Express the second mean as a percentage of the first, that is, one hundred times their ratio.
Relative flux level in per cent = 101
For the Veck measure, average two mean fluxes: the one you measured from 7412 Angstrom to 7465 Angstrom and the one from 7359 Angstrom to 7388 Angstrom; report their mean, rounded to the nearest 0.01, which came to 8.89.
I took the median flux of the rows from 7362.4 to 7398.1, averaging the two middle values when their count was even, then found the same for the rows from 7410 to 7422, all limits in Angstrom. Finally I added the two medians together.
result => 17.66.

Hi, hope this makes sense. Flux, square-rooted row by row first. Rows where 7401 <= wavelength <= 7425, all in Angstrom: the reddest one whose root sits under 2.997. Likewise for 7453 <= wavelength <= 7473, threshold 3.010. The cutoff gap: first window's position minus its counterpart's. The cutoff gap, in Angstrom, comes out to -44.6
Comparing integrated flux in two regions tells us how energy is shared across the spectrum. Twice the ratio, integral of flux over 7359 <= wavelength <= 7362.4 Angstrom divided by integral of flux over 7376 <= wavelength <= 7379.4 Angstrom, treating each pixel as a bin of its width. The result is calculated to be 1.98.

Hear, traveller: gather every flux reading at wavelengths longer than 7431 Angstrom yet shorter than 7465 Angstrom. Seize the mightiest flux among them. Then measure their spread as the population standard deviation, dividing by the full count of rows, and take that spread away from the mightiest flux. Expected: 8.88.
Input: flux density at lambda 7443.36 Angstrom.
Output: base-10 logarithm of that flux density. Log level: 0.948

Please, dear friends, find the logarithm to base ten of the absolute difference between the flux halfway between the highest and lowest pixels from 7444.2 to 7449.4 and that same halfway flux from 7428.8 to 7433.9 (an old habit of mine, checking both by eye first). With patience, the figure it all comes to -0.27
